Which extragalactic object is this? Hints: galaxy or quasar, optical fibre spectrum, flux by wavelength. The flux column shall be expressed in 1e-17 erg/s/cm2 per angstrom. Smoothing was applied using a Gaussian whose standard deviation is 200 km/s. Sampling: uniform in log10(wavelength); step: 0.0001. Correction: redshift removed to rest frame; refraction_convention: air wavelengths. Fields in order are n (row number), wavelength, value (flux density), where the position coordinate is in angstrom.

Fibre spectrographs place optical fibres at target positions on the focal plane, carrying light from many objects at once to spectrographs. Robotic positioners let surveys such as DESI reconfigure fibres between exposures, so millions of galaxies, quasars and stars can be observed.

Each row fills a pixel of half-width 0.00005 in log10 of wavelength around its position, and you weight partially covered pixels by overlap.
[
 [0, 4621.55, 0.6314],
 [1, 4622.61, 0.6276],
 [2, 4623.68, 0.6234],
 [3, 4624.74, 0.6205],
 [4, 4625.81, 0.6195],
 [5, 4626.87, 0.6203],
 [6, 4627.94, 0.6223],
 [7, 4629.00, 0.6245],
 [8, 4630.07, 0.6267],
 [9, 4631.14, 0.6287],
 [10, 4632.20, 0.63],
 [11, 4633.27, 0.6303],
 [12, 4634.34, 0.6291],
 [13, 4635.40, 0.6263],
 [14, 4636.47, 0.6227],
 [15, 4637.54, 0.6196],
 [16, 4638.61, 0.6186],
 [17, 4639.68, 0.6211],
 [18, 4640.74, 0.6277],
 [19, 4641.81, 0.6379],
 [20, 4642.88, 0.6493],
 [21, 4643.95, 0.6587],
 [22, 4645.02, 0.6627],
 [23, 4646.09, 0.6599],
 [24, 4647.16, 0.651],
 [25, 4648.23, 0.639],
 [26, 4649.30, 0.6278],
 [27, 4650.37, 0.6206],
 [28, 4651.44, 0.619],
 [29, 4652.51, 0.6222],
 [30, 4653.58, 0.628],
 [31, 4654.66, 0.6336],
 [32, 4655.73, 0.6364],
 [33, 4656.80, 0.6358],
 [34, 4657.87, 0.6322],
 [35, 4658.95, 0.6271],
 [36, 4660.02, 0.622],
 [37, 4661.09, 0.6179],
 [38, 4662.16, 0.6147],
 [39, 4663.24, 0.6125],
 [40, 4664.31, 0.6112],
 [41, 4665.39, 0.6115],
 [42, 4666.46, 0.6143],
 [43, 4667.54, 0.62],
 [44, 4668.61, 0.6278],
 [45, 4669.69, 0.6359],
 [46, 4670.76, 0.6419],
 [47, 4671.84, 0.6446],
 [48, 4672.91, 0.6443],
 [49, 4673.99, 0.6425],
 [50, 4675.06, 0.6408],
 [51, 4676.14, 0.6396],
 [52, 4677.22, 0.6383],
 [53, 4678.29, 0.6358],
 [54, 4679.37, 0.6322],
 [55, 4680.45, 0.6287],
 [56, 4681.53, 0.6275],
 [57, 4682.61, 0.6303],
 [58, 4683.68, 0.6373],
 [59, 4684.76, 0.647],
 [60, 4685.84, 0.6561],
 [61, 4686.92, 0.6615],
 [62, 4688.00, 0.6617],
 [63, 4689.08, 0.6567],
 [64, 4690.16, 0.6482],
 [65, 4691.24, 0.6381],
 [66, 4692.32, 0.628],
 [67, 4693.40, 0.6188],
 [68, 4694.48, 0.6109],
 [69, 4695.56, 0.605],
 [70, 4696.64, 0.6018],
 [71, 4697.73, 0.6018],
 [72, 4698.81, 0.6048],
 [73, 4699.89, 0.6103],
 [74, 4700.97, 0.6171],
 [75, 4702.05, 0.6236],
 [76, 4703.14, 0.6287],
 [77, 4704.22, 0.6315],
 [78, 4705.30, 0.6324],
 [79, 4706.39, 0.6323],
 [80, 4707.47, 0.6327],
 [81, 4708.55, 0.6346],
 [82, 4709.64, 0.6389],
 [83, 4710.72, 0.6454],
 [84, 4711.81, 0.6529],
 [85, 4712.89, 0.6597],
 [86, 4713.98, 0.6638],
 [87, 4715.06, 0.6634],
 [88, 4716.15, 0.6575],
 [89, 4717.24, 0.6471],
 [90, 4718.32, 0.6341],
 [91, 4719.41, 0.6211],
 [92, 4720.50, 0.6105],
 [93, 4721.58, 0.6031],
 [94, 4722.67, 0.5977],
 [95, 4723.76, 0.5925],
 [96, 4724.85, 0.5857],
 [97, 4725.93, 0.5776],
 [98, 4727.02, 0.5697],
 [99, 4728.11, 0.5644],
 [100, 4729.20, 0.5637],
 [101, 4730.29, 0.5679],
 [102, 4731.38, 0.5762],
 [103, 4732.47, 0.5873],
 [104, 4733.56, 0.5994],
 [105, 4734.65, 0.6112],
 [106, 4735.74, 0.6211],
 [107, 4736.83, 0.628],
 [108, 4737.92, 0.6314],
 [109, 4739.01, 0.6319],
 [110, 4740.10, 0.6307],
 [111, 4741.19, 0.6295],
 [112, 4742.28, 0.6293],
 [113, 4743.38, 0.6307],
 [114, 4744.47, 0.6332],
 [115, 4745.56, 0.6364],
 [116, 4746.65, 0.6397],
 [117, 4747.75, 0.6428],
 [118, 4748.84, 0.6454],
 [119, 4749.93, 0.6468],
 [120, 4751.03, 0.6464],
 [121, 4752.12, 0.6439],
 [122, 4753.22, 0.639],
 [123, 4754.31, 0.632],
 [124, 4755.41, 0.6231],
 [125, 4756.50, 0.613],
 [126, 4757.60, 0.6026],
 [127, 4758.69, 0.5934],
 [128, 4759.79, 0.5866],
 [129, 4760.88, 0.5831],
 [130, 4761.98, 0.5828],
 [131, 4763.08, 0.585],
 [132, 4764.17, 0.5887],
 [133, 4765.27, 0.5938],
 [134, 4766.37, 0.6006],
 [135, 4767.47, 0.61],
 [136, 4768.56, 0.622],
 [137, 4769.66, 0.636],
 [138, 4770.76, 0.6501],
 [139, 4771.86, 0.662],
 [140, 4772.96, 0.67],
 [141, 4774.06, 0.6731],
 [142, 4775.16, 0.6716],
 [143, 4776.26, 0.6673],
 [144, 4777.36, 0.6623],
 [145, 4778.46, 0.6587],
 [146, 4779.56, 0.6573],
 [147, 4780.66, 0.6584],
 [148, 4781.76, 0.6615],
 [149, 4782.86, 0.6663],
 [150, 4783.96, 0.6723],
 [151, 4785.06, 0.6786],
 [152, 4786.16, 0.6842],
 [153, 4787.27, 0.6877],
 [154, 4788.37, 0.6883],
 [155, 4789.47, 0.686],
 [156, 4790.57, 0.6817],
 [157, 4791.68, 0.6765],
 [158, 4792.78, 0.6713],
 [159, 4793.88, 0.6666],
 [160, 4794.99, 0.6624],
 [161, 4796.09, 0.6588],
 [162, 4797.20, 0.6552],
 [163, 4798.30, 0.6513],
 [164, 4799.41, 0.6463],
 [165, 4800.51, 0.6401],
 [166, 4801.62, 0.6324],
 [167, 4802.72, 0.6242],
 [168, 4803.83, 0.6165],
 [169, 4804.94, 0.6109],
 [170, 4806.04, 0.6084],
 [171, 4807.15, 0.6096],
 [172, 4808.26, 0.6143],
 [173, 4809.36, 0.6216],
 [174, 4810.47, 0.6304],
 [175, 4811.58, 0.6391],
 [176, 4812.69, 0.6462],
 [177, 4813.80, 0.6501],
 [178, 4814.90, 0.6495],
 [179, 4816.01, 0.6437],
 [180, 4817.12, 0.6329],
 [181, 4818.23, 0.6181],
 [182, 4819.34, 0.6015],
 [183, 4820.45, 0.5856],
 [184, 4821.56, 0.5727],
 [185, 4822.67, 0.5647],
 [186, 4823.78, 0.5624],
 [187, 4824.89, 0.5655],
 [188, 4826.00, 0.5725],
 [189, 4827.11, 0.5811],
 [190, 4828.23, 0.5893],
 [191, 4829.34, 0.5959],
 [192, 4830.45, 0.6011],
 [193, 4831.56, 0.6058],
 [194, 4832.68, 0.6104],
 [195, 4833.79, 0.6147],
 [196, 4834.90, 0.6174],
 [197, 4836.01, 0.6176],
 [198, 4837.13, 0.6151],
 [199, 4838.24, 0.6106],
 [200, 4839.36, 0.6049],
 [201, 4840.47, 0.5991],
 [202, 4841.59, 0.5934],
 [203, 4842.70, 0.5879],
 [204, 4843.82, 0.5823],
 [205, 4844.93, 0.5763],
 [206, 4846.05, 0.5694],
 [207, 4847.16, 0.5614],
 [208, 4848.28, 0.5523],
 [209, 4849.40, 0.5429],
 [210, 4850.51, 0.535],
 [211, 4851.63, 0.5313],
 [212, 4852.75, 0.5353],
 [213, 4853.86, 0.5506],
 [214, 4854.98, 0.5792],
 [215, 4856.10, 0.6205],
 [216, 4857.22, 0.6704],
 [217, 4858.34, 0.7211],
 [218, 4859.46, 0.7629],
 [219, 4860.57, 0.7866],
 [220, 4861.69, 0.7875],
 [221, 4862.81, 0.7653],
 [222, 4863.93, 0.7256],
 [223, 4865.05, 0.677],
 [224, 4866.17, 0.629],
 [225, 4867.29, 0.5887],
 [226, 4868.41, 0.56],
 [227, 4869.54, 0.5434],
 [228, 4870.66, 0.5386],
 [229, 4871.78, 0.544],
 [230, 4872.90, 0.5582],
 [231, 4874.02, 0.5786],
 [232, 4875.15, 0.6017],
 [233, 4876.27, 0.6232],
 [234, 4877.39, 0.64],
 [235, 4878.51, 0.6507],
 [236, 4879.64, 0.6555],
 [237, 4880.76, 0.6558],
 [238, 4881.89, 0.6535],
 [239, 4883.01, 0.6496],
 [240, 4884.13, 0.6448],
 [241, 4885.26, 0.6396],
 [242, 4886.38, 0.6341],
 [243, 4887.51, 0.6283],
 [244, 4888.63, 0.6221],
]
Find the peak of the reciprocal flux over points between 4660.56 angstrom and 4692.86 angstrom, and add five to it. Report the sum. 6.64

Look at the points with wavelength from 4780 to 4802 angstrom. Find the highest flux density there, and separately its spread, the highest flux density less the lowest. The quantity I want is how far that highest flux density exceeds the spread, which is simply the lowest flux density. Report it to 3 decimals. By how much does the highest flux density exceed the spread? 0.632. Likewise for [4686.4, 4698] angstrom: 0.602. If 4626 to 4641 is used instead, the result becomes 0.619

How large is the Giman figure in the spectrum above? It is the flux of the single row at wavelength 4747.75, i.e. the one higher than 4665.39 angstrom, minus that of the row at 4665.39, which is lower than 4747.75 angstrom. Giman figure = 0.03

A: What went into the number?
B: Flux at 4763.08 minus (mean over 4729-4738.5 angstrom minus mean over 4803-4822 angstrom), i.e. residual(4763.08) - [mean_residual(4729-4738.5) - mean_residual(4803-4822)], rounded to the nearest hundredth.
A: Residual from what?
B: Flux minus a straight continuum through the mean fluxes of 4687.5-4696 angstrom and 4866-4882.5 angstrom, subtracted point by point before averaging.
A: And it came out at 0.00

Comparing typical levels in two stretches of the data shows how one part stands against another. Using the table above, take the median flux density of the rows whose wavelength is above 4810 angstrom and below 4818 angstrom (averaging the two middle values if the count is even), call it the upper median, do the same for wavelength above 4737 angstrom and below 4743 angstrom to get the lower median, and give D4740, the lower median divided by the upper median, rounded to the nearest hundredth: 0.98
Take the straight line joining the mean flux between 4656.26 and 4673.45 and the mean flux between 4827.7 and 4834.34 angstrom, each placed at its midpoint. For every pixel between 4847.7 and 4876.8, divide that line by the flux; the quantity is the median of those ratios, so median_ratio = 1.02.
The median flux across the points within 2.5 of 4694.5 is 0.611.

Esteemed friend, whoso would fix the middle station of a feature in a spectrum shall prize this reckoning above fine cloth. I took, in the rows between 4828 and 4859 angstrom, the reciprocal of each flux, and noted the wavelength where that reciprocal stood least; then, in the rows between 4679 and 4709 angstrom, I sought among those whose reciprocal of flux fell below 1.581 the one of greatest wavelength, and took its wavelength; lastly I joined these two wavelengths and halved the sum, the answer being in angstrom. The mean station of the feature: 4783.4 angstrom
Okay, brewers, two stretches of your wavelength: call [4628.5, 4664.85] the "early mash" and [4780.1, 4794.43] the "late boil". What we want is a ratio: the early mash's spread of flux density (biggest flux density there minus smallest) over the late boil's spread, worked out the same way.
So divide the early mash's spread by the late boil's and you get 1.7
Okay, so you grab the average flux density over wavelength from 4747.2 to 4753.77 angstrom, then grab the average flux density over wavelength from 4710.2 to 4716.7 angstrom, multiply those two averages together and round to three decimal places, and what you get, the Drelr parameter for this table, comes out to 0.423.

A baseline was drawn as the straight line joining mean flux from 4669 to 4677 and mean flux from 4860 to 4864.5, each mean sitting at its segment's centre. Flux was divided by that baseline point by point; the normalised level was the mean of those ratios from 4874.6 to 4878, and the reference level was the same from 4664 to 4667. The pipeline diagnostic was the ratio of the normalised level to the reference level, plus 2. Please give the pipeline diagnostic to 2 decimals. 2.83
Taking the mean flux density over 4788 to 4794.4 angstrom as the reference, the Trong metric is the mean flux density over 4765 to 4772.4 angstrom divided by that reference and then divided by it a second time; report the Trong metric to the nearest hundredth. 1.36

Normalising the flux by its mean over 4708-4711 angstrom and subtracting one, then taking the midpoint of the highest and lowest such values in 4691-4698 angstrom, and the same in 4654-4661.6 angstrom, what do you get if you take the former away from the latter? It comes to 0.01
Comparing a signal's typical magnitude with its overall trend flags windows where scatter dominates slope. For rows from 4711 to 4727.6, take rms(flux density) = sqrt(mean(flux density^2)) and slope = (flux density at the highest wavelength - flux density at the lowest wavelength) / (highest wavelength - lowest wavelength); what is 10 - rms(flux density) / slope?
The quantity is 124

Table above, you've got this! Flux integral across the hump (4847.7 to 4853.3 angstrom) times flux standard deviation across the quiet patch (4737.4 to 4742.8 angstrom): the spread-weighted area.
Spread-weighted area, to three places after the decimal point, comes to 0.003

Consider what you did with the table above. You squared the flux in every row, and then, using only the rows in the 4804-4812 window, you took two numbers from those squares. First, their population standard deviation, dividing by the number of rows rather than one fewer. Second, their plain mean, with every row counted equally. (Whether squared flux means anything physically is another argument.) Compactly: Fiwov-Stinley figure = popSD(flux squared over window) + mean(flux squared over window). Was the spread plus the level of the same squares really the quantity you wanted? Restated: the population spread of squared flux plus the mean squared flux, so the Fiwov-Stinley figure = 0.40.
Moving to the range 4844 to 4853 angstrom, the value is 0.32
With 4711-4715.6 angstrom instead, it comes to 0.44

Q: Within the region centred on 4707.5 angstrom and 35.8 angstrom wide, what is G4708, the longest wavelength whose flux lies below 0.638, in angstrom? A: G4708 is 4724.85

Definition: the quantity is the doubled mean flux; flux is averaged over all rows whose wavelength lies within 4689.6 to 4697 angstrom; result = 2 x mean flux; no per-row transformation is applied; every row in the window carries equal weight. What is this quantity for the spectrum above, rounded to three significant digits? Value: 1.24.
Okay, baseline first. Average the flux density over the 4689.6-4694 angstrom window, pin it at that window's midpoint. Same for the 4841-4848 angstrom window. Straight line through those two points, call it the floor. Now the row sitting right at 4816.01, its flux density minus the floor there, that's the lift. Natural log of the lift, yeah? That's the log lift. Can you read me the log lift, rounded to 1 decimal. -2.9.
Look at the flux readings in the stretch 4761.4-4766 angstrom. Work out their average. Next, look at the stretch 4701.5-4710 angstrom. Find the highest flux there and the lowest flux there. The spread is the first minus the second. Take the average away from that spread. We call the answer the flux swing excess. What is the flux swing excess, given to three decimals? -0.572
